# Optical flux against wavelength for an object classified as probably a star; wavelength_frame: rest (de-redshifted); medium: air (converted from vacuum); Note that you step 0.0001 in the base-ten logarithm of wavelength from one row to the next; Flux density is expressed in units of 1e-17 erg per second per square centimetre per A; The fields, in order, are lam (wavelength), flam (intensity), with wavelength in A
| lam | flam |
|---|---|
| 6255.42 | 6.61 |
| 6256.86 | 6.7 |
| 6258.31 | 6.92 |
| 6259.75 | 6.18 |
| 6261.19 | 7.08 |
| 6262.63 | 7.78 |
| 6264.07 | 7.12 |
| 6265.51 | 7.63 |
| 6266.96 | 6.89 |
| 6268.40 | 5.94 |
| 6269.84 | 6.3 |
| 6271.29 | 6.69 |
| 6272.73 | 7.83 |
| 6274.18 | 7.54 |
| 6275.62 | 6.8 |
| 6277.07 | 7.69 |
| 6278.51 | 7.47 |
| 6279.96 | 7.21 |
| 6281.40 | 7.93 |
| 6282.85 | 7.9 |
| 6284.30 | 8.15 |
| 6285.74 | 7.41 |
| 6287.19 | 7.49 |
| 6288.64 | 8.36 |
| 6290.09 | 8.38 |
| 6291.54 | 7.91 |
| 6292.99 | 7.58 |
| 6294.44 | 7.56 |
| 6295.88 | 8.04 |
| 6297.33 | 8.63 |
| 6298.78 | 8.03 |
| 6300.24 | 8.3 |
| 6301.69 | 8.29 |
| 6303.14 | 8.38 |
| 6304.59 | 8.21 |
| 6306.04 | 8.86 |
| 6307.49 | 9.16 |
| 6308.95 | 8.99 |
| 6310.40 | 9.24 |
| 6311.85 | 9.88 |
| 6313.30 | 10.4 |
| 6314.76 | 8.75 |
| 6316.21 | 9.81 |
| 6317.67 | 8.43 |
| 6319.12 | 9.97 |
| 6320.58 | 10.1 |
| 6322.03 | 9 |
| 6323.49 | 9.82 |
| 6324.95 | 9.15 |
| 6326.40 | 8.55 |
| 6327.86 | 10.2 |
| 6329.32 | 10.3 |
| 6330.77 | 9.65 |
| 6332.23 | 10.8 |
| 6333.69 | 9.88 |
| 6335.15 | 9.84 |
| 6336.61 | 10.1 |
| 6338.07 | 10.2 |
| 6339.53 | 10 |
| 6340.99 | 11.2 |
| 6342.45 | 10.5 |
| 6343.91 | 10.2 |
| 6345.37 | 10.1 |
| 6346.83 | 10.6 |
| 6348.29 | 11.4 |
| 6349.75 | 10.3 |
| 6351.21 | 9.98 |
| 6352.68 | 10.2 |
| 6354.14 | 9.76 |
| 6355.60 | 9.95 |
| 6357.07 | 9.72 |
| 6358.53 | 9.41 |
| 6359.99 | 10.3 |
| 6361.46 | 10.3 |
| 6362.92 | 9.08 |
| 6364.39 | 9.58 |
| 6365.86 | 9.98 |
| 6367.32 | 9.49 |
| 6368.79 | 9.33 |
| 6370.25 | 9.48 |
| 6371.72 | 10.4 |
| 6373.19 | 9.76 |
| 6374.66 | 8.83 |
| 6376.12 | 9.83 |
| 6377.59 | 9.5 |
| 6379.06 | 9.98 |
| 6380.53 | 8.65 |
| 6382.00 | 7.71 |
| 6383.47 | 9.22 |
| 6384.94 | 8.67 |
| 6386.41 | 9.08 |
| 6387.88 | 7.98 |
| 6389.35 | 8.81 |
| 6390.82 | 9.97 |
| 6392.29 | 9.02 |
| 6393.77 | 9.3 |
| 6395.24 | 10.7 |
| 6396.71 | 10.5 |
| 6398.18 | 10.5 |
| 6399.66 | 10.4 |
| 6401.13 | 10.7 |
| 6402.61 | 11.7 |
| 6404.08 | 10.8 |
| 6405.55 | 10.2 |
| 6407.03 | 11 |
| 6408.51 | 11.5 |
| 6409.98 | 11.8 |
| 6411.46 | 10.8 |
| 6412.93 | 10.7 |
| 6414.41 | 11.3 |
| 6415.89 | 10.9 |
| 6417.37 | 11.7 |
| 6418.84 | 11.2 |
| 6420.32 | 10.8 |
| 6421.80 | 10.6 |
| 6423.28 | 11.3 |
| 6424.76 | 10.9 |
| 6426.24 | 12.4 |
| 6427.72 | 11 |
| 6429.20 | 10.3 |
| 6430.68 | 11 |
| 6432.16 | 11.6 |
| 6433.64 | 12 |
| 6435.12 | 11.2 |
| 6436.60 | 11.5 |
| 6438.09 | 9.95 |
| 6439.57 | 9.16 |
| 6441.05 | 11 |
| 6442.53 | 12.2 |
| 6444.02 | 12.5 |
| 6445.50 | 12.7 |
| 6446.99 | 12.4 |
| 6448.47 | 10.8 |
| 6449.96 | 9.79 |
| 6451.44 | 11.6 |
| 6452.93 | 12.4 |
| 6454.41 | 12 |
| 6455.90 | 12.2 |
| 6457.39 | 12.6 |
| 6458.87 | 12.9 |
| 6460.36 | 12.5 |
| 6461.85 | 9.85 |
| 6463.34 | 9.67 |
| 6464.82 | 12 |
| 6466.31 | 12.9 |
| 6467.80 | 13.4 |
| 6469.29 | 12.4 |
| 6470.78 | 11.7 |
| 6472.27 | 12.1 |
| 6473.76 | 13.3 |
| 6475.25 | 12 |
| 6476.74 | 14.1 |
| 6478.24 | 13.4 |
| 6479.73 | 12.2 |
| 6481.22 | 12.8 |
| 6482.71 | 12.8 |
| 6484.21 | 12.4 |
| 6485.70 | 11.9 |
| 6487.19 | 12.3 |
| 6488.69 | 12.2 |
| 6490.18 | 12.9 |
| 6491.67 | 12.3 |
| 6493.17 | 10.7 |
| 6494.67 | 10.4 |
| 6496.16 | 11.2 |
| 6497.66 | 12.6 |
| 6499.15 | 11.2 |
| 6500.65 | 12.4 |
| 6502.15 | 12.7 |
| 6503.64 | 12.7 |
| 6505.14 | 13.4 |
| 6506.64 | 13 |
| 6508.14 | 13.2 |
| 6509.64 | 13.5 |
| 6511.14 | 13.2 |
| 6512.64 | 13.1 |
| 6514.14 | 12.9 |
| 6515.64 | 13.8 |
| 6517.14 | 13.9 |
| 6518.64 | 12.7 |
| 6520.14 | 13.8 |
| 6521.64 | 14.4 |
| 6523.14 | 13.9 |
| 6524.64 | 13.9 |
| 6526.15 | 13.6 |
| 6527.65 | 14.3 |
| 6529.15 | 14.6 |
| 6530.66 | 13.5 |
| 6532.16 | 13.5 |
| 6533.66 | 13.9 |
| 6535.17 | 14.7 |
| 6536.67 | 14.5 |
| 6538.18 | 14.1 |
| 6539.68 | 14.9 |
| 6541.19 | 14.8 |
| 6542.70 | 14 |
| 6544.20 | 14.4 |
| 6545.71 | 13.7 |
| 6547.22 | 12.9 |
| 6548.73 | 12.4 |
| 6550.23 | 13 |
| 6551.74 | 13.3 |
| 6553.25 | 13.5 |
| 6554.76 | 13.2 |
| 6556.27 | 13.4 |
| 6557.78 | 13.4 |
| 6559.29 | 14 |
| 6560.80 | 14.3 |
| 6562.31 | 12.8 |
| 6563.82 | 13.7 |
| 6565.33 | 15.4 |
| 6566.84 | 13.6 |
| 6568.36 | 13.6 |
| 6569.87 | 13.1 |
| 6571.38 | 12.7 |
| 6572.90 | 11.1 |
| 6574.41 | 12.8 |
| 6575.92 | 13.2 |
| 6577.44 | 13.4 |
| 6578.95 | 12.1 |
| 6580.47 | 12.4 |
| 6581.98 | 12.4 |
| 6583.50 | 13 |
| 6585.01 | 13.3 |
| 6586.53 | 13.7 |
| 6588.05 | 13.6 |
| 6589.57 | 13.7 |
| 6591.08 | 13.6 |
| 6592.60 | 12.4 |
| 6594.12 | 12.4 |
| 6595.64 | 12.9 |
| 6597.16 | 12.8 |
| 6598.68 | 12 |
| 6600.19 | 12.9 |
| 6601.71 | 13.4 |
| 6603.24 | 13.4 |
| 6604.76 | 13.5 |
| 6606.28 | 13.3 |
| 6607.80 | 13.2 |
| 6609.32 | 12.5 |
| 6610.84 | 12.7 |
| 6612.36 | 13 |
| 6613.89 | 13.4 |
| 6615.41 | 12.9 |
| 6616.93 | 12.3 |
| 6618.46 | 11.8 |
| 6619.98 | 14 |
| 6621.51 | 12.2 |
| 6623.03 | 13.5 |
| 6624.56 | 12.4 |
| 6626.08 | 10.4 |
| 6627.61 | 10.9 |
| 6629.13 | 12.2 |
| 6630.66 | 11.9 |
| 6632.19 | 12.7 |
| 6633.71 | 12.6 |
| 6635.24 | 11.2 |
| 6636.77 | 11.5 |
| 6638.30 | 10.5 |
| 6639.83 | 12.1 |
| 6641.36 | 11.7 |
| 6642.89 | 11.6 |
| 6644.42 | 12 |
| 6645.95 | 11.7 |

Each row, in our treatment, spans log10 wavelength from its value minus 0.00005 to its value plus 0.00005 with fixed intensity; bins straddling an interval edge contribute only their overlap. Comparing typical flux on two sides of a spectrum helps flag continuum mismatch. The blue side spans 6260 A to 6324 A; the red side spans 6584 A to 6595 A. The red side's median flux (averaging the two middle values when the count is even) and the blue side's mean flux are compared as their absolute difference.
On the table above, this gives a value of 5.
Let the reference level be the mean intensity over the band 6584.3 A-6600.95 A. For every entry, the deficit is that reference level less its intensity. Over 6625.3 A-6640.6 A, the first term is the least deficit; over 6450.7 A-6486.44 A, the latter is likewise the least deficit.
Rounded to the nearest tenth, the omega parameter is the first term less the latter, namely 1.4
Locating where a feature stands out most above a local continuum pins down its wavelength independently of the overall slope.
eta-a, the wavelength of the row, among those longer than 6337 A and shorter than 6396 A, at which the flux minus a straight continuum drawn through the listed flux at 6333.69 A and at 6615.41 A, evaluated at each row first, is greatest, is 6348.29 A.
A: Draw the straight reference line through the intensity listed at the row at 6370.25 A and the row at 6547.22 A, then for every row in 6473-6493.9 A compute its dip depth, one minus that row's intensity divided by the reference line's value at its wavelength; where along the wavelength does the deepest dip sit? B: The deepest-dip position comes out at 6493.17 A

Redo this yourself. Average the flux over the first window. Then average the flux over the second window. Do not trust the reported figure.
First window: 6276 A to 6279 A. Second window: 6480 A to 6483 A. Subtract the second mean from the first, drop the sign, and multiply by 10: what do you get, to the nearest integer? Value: 52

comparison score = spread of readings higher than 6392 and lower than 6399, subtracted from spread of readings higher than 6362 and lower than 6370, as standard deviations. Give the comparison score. -0.4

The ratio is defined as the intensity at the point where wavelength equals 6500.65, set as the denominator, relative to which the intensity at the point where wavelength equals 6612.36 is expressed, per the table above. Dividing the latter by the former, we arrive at 1.05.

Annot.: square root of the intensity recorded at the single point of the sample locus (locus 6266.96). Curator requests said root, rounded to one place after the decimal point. 2.6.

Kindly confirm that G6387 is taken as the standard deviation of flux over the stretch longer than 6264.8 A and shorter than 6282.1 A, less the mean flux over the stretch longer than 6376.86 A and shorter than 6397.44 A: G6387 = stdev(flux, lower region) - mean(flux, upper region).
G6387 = -8.6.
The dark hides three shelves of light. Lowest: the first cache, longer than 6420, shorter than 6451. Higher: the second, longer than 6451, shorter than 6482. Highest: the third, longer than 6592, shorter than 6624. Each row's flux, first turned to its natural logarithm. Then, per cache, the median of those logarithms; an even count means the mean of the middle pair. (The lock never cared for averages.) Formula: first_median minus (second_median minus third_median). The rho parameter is 2.44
